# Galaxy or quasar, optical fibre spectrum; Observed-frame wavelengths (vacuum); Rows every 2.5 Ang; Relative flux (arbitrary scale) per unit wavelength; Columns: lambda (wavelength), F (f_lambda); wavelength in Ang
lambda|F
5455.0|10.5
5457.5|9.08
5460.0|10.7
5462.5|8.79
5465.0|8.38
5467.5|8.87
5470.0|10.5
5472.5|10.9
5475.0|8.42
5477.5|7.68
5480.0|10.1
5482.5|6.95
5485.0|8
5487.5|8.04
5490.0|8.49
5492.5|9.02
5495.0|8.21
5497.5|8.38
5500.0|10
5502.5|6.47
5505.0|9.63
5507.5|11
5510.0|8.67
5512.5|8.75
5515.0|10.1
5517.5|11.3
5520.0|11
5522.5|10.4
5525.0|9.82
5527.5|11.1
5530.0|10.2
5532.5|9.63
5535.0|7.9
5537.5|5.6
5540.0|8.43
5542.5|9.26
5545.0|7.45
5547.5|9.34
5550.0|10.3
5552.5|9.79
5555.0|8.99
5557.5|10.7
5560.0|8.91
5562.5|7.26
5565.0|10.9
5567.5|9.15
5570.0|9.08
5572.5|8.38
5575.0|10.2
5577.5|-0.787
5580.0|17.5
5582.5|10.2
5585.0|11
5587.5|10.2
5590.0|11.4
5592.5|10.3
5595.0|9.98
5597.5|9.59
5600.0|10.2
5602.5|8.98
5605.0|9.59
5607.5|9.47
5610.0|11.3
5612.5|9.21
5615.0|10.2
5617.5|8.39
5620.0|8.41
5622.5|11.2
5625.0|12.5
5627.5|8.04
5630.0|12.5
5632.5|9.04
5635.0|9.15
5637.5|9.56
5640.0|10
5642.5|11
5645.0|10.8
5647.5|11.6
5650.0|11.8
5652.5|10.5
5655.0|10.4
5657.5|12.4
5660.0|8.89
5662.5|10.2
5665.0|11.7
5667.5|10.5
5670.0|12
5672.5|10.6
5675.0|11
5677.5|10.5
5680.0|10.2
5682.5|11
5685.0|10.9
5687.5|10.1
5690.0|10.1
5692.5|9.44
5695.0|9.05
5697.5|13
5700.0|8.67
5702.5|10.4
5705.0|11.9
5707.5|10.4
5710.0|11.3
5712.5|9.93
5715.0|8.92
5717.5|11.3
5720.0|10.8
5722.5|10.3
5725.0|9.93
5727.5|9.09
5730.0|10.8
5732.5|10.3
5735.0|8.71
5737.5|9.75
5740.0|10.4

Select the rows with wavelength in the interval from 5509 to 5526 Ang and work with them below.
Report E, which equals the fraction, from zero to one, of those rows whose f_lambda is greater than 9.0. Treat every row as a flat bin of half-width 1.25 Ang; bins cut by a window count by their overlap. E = 0.7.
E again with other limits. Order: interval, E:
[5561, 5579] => 0.6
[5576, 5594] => 0.9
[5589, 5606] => 0.9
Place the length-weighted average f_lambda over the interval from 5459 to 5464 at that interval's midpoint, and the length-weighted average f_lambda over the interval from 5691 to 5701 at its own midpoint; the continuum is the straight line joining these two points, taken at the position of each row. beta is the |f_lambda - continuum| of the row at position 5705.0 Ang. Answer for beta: 1.8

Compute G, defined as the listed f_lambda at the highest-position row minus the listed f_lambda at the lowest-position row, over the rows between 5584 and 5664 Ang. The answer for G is -0.8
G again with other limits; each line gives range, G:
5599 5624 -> 1.0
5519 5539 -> -5.4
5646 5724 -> -1.3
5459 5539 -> -5.1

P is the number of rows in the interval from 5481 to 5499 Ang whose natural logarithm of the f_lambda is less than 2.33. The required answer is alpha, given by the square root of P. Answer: 2.65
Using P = 7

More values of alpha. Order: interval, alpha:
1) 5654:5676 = 1.41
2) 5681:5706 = 2.24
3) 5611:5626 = 2.00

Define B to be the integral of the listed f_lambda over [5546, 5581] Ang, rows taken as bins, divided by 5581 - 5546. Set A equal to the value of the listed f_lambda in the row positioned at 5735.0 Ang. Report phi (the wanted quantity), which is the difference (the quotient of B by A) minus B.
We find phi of -8.1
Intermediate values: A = 8.71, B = 9.2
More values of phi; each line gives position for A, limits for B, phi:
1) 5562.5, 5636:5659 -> -9.4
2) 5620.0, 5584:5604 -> -9.0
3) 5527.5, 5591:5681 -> -9.4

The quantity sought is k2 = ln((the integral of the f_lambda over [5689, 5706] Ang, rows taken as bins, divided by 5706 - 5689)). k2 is 2.34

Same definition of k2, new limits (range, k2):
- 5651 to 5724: 2.36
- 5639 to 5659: 2.40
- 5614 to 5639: 2.29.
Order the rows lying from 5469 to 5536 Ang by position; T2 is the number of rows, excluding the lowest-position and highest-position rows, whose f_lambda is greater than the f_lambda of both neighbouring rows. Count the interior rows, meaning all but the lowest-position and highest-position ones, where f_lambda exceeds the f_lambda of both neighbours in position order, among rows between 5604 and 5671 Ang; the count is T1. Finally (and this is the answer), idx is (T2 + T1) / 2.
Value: 7.50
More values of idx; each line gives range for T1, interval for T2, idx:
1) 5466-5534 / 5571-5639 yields 8.50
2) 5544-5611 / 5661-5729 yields 8.50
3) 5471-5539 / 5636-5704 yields 7.00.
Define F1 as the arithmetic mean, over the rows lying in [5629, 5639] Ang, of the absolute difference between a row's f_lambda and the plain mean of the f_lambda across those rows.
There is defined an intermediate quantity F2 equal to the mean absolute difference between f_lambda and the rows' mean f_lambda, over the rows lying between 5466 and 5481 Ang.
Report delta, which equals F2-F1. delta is -0.1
